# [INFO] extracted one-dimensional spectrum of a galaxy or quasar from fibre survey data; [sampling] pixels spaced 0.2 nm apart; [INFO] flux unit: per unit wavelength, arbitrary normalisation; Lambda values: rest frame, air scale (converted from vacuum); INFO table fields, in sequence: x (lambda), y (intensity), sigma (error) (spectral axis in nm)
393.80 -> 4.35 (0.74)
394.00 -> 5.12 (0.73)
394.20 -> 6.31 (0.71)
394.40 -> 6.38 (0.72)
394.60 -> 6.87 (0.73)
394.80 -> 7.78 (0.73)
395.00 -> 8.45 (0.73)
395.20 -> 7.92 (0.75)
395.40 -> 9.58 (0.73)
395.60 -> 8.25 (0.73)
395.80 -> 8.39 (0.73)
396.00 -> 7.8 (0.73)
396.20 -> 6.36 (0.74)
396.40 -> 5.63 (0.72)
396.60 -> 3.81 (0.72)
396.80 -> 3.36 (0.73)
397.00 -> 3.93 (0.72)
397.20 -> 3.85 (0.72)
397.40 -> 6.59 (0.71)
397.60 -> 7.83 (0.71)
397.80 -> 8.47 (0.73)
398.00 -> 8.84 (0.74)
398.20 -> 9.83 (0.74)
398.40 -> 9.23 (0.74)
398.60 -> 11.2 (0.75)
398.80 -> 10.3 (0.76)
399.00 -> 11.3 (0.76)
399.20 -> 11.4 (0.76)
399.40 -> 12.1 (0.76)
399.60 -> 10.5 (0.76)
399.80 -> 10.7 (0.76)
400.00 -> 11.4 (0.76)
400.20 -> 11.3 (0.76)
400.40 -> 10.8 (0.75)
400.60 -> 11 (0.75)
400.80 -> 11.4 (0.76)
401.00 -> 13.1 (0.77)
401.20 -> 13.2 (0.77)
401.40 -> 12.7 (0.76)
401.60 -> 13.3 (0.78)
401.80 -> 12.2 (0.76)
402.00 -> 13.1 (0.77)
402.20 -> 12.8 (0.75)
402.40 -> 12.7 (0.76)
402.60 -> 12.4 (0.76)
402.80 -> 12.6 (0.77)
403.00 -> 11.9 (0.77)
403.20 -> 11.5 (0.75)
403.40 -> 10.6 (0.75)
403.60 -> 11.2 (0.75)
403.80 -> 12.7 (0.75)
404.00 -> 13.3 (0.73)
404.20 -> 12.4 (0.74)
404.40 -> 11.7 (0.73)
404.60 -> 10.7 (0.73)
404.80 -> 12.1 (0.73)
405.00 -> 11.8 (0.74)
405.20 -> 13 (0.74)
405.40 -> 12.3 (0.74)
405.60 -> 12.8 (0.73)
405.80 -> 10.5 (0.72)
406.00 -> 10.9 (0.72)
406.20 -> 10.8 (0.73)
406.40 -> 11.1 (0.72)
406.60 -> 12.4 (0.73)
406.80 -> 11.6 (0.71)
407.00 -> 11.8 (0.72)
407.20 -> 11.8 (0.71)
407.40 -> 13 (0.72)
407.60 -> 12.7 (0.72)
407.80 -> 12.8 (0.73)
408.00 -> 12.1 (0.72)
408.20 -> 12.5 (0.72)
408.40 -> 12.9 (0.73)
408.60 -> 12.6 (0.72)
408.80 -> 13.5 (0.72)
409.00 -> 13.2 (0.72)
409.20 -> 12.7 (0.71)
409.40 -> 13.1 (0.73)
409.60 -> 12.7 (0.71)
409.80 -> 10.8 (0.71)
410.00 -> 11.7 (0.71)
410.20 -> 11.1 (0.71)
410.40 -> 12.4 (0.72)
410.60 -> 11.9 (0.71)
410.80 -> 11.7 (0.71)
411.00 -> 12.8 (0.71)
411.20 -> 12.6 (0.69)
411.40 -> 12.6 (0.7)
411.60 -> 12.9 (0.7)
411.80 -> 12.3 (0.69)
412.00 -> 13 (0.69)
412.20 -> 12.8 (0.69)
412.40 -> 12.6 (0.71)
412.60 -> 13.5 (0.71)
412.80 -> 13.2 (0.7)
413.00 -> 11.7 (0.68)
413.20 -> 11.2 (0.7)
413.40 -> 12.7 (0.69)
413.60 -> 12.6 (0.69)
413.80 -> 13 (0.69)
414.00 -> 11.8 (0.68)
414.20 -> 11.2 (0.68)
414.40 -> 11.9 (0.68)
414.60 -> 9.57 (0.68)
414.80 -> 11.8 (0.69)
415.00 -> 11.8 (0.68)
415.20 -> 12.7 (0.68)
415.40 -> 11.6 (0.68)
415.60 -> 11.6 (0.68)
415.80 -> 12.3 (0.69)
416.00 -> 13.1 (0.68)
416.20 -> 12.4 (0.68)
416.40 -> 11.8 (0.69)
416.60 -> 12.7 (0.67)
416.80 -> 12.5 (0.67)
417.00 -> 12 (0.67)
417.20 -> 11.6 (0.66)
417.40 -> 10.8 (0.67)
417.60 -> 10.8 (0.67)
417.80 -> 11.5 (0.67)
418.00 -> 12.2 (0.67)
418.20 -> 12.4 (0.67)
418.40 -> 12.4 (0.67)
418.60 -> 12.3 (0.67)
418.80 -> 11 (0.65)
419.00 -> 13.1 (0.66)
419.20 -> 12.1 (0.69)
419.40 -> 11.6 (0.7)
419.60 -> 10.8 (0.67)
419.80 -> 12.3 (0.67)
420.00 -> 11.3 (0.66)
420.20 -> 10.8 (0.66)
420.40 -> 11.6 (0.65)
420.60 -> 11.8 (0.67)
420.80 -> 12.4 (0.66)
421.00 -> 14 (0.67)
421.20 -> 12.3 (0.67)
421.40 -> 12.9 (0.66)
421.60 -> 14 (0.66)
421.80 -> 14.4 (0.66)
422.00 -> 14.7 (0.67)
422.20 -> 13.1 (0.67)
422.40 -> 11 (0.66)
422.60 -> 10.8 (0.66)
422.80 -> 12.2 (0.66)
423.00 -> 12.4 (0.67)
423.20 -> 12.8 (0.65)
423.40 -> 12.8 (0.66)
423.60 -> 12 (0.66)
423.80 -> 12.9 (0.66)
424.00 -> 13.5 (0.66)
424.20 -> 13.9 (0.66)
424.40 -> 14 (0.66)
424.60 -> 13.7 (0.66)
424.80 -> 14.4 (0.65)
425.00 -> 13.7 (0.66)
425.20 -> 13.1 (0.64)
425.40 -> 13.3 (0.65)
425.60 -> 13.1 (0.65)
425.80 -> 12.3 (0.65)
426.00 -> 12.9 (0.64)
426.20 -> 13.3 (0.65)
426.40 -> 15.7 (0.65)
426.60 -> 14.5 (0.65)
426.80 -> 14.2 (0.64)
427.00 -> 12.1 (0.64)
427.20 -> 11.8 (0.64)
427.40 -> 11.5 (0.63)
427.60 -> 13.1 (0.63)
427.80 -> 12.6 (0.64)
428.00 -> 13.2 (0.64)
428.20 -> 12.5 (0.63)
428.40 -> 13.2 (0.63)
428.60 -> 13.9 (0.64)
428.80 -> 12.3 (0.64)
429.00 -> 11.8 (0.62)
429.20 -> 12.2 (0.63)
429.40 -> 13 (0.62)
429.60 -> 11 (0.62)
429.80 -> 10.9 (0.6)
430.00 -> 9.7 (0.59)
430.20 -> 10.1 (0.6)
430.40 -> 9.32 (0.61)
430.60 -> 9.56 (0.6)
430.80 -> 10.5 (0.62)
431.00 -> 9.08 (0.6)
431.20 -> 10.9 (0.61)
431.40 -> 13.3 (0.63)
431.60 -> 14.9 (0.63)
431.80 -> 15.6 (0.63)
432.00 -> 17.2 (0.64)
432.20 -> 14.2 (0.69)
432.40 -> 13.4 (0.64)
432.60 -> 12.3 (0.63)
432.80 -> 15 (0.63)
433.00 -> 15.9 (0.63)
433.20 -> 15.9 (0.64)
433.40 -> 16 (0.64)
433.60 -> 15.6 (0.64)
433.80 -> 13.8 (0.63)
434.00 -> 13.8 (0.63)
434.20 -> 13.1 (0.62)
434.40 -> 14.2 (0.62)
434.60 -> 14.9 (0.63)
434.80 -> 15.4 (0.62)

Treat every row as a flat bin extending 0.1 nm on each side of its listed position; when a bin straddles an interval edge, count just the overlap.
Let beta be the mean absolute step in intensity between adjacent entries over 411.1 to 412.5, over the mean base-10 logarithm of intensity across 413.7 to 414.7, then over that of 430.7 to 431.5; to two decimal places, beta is 0.30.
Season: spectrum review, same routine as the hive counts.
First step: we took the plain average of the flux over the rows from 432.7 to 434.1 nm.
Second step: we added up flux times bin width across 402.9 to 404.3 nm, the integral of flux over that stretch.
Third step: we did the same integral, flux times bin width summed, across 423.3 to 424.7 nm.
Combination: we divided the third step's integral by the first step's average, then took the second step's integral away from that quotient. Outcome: -15.5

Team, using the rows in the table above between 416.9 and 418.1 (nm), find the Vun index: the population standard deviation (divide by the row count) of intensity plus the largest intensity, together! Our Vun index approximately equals 12.7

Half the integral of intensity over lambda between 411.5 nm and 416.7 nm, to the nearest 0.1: 31.8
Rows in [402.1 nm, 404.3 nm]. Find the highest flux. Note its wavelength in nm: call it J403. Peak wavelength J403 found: 404.00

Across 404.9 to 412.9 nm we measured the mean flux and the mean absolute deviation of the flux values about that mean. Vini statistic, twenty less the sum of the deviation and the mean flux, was 7.05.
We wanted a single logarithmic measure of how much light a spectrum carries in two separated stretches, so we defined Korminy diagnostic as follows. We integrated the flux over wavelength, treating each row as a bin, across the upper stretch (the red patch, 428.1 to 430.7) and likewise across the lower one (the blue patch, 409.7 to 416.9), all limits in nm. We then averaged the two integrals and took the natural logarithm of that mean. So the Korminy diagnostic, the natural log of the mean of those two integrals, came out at 4.1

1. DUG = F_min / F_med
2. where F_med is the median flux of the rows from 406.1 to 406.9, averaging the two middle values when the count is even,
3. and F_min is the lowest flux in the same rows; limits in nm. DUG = 0.952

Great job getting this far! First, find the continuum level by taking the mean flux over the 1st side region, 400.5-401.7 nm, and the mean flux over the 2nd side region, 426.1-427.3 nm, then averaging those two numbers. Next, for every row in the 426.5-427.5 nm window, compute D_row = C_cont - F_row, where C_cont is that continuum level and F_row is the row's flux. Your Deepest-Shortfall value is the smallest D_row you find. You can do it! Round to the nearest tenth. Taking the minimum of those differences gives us -1.5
